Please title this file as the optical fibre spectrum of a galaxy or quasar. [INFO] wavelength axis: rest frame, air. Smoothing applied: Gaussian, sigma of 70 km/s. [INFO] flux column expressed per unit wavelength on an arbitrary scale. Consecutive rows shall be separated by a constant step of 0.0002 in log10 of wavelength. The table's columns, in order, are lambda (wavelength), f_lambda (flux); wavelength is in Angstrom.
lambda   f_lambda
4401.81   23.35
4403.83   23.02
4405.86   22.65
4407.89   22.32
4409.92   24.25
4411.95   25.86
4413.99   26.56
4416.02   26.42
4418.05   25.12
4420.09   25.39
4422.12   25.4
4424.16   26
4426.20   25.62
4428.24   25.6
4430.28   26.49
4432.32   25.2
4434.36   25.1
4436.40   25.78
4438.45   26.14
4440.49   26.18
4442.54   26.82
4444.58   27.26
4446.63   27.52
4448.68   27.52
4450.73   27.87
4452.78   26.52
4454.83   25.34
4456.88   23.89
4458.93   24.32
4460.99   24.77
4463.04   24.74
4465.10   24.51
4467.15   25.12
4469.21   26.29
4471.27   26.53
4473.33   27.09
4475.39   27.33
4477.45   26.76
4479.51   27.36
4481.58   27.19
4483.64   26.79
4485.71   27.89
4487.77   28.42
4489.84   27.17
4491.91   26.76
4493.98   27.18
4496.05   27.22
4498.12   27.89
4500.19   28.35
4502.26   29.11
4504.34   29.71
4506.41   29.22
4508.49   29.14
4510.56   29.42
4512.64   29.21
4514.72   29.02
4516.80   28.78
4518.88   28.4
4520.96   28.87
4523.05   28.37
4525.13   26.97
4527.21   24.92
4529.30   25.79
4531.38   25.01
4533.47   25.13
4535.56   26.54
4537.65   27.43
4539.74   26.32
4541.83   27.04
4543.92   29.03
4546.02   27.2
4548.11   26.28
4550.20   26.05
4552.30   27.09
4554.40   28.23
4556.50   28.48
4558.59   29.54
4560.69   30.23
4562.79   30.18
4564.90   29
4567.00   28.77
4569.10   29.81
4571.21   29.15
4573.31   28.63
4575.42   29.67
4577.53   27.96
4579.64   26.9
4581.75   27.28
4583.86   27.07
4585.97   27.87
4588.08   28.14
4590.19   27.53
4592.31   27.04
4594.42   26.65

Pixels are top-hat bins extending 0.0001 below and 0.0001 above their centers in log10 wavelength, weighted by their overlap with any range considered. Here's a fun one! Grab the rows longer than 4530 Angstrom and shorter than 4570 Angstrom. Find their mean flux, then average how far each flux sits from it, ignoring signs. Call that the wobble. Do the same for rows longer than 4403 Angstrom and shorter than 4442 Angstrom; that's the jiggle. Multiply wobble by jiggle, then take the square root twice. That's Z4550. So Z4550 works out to 1.07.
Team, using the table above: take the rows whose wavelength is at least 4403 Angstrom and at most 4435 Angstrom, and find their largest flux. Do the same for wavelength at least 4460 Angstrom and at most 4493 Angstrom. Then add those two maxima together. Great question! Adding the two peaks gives 55.0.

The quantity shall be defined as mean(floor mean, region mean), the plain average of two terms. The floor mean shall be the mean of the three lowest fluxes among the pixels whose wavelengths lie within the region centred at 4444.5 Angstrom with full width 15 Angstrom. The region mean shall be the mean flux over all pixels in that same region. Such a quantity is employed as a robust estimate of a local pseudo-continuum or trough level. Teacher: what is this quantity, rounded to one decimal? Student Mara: 26.7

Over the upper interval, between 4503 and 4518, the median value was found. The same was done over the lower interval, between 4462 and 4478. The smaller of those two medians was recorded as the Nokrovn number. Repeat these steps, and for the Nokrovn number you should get 26.4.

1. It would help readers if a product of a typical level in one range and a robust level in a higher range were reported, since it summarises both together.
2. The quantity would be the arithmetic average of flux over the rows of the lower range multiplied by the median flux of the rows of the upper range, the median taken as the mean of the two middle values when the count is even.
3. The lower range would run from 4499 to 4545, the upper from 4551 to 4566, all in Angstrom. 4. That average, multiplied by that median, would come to 806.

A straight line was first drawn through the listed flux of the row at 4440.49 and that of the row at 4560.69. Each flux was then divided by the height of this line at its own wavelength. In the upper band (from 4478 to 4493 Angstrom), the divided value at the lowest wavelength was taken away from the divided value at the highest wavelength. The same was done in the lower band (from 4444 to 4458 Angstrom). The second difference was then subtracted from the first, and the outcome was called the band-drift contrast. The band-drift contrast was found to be 0.11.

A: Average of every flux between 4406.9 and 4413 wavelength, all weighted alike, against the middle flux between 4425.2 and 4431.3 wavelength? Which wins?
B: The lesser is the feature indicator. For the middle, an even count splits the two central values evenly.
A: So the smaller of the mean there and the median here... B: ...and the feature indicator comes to 24.1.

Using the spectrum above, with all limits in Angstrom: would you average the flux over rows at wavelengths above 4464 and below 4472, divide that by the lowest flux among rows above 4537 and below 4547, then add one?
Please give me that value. 1.97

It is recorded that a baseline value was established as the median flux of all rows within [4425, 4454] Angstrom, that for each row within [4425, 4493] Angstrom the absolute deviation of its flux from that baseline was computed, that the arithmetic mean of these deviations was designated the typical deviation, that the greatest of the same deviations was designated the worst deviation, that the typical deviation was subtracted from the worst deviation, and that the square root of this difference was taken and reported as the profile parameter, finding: 1.22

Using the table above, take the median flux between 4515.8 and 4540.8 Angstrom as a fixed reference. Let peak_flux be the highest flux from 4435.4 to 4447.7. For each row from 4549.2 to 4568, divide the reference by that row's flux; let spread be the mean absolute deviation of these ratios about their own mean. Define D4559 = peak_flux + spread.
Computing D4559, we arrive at 27.6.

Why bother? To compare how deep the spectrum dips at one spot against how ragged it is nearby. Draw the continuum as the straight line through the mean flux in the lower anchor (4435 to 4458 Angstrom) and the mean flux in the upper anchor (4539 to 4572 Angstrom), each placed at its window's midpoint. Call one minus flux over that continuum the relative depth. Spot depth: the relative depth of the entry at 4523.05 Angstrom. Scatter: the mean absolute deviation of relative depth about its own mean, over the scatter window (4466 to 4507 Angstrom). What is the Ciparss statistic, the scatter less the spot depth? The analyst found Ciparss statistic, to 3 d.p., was 0.049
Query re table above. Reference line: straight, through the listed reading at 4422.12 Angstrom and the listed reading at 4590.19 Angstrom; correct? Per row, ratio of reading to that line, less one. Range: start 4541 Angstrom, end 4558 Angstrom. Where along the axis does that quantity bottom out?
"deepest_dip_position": 4550.20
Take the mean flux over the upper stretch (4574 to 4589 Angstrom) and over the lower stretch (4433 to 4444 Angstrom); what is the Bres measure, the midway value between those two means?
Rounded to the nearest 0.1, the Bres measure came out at 26.9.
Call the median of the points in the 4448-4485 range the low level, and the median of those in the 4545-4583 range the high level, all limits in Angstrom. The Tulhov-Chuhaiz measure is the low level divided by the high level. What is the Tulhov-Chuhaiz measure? 0.93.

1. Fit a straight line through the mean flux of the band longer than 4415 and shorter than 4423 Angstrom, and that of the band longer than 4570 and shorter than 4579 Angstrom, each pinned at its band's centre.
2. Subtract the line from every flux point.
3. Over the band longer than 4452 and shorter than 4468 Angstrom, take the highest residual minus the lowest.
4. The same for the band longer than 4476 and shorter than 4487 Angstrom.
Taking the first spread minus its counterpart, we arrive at 1.7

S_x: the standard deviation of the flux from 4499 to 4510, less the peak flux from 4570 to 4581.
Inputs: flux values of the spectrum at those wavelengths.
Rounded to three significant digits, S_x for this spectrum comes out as -29.2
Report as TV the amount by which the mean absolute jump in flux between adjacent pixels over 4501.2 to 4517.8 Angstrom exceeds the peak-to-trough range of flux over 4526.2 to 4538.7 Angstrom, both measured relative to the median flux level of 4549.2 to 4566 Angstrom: -2.2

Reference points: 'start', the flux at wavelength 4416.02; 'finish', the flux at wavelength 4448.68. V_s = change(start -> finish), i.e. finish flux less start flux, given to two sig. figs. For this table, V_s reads 1.1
